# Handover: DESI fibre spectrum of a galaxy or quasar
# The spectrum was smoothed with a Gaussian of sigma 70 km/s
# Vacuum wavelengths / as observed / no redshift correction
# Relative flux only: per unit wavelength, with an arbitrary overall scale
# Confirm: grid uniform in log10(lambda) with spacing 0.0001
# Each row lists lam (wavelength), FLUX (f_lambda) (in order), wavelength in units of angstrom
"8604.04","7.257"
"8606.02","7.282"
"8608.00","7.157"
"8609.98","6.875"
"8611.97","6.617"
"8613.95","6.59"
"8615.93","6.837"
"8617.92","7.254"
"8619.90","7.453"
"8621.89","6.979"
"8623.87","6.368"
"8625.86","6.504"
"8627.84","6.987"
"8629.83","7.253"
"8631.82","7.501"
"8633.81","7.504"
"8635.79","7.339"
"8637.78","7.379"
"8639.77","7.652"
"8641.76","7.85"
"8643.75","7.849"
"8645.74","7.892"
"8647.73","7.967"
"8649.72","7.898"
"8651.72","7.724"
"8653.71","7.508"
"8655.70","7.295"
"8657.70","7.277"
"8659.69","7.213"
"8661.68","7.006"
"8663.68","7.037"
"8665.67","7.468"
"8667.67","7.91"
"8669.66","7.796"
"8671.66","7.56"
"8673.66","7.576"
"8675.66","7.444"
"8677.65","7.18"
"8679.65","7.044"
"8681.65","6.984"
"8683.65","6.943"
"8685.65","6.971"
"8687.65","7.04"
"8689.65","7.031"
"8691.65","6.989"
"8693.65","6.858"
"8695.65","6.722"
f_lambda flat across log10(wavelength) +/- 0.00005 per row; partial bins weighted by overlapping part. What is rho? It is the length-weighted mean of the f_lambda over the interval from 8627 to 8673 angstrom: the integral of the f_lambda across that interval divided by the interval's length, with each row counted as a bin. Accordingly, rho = 7.52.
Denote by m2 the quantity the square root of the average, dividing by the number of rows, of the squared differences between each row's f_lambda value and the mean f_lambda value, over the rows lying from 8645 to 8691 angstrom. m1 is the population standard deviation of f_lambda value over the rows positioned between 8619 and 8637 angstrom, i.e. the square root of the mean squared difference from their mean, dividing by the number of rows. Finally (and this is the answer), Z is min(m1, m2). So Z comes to 0.35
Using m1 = 0.40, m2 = 0.35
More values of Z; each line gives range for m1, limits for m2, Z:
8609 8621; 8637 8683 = 0.32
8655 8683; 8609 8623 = 0.28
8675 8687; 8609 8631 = 0.17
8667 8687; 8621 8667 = 0.34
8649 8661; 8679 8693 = 0.04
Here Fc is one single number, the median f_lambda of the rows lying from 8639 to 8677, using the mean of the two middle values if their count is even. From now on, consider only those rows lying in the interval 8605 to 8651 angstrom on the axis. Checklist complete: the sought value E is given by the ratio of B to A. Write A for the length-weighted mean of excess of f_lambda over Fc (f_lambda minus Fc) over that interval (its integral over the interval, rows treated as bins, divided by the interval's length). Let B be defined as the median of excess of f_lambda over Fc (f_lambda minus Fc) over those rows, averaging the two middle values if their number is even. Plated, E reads 0.94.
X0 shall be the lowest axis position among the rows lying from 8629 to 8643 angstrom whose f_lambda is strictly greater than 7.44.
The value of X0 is 8631.82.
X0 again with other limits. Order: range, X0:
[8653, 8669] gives 8653.71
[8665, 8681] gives 8665.67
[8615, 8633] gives 8619.90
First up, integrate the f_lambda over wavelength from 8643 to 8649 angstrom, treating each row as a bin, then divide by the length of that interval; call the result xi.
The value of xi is 7.9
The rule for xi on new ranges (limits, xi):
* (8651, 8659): 7.4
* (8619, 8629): 6.9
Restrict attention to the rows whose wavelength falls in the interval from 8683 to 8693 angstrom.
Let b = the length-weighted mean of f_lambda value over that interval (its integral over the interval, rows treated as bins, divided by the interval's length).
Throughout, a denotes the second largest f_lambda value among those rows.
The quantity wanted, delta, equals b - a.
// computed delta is -0.04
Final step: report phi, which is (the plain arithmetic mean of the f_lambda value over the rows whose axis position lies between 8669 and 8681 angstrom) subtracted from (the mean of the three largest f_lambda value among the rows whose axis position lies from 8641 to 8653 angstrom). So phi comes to 0.5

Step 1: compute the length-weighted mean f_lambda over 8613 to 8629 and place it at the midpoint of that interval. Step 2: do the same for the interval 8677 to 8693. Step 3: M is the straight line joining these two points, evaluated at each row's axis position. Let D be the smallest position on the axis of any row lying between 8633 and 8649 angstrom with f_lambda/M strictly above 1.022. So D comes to 8633.81 angstrom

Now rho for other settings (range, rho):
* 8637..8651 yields 7.79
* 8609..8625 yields 6.87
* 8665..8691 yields 7.30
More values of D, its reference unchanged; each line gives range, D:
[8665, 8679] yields 8665.67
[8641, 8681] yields 8641.76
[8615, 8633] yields 8617.92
